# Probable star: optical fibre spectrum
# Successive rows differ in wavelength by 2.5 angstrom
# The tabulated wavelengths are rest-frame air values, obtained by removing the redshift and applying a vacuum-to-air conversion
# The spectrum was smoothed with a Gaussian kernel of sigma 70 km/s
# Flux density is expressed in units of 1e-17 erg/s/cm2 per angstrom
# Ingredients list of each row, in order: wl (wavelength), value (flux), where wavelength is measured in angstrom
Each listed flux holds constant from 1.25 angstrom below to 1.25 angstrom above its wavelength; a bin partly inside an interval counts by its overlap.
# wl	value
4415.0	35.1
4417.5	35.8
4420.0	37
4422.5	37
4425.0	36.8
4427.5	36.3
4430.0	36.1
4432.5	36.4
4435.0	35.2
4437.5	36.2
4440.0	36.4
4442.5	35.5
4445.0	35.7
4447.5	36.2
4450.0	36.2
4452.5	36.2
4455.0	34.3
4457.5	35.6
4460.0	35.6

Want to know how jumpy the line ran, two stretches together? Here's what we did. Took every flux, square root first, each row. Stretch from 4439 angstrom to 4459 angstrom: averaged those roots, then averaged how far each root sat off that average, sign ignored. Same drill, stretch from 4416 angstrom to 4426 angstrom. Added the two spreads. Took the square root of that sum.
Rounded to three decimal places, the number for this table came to 0.276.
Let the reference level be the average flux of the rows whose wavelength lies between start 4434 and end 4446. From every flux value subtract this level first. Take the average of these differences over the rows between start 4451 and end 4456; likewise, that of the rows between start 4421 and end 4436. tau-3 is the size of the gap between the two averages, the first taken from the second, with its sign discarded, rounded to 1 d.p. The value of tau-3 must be 1.0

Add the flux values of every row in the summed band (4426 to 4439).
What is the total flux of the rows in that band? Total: 180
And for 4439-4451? 180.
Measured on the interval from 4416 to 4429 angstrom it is 183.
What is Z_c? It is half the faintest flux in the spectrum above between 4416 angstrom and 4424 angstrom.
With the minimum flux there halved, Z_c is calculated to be 17.90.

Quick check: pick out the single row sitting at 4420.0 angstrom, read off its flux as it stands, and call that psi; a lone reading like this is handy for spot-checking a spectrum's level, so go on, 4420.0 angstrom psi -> 37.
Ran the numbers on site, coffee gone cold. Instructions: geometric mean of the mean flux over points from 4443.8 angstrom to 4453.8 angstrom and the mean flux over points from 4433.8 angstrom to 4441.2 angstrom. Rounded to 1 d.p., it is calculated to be 36.0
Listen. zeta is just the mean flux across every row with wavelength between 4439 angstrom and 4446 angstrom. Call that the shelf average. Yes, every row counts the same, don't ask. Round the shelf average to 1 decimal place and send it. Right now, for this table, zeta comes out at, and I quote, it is 35.9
